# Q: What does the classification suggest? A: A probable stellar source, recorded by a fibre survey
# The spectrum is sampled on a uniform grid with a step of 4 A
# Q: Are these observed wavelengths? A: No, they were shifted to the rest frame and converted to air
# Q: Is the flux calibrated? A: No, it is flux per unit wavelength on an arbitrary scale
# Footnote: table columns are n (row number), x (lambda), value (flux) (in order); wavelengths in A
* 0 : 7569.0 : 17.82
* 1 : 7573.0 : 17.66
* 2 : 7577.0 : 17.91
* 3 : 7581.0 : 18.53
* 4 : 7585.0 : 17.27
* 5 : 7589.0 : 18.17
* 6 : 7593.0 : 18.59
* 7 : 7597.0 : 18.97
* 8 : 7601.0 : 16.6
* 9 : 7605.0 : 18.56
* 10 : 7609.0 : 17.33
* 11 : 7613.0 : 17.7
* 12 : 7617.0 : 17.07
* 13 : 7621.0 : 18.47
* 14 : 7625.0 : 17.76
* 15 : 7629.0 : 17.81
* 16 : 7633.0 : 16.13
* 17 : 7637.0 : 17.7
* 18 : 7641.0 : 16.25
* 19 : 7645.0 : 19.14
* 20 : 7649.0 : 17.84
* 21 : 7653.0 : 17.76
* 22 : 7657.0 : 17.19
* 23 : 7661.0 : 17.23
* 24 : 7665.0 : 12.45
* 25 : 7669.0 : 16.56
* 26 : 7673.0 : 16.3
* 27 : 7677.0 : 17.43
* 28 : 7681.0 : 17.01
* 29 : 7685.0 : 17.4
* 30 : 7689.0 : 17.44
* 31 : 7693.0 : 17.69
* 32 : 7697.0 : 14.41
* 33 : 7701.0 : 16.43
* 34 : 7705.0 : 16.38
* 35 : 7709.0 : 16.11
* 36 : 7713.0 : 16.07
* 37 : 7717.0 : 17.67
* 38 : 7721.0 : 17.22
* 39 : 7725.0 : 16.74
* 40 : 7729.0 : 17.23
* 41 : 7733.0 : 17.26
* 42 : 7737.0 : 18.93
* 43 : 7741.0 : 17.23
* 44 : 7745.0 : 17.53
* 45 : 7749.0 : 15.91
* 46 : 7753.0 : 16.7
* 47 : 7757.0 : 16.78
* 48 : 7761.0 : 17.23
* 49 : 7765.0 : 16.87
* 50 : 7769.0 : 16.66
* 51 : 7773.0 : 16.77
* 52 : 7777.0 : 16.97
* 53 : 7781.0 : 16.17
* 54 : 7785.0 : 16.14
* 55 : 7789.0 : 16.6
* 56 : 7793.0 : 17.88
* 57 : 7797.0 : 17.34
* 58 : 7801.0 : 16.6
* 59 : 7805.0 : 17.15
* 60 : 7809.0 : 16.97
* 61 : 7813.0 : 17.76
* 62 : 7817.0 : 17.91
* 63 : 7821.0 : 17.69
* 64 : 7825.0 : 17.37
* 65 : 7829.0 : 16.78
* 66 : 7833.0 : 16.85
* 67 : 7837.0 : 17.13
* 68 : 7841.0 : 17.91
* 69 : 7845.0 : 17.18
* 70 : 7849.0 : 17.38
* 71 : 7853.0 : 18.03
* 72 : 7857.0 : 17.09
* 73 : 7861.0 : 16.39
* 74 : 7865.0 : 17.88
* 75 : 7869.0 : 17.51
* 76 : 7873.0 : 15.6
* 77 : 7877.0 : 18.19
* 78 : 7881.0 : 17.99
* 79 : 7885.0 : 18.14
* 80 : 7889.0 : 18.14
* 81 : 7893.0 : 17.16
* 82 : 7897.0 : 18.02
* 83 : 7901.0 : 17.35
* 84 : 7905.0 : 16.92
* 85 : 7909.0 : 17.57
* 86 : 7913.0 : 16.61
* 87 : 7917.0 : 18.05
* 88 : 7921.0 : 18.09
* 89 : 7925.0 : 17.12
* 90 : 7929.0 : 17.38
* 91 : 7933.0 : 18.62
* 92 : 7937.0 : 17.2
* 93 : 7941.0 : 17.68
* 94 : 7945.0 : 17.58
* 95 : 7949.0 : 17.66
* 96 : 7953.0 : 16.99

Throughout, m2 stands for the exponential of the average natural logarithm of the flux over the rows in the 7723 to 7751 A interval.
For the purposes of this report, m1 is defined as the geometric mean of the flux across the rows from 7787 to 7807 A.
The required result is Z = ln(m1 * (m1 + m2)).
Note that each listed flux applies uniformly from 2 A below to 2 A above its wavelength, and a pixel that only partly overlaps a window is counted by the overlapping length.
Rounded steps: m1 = 17.1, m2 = 17.2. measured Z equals 6.38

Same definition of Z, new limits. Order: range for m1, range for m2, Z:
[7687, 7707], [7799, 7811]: 6.31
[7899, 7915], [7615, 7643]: 6.38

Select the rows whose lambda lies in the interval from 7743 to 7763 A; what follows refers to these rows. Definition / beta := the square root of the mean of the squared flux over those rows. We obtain 16.8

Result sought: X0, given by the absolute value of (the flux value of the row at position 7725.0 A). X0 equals 16.7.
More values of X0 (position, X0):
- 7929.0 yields 17.4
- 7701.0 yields 16.4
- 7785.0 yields 16.1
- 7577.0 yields 17.9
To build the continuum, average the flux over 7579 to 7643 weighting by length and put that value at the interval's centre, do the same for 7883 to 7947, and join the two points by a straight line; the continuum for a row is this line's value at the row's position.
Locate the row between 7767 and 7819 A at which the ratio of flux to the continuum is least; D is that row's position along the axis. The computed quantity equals 7785.0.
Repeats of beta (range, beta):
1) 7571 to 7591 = 17.9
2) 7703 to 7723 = 16.7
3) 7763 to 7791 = 16.6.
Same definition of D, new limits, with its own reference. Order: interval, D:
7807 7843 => 7829.0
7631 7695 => 7665.0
